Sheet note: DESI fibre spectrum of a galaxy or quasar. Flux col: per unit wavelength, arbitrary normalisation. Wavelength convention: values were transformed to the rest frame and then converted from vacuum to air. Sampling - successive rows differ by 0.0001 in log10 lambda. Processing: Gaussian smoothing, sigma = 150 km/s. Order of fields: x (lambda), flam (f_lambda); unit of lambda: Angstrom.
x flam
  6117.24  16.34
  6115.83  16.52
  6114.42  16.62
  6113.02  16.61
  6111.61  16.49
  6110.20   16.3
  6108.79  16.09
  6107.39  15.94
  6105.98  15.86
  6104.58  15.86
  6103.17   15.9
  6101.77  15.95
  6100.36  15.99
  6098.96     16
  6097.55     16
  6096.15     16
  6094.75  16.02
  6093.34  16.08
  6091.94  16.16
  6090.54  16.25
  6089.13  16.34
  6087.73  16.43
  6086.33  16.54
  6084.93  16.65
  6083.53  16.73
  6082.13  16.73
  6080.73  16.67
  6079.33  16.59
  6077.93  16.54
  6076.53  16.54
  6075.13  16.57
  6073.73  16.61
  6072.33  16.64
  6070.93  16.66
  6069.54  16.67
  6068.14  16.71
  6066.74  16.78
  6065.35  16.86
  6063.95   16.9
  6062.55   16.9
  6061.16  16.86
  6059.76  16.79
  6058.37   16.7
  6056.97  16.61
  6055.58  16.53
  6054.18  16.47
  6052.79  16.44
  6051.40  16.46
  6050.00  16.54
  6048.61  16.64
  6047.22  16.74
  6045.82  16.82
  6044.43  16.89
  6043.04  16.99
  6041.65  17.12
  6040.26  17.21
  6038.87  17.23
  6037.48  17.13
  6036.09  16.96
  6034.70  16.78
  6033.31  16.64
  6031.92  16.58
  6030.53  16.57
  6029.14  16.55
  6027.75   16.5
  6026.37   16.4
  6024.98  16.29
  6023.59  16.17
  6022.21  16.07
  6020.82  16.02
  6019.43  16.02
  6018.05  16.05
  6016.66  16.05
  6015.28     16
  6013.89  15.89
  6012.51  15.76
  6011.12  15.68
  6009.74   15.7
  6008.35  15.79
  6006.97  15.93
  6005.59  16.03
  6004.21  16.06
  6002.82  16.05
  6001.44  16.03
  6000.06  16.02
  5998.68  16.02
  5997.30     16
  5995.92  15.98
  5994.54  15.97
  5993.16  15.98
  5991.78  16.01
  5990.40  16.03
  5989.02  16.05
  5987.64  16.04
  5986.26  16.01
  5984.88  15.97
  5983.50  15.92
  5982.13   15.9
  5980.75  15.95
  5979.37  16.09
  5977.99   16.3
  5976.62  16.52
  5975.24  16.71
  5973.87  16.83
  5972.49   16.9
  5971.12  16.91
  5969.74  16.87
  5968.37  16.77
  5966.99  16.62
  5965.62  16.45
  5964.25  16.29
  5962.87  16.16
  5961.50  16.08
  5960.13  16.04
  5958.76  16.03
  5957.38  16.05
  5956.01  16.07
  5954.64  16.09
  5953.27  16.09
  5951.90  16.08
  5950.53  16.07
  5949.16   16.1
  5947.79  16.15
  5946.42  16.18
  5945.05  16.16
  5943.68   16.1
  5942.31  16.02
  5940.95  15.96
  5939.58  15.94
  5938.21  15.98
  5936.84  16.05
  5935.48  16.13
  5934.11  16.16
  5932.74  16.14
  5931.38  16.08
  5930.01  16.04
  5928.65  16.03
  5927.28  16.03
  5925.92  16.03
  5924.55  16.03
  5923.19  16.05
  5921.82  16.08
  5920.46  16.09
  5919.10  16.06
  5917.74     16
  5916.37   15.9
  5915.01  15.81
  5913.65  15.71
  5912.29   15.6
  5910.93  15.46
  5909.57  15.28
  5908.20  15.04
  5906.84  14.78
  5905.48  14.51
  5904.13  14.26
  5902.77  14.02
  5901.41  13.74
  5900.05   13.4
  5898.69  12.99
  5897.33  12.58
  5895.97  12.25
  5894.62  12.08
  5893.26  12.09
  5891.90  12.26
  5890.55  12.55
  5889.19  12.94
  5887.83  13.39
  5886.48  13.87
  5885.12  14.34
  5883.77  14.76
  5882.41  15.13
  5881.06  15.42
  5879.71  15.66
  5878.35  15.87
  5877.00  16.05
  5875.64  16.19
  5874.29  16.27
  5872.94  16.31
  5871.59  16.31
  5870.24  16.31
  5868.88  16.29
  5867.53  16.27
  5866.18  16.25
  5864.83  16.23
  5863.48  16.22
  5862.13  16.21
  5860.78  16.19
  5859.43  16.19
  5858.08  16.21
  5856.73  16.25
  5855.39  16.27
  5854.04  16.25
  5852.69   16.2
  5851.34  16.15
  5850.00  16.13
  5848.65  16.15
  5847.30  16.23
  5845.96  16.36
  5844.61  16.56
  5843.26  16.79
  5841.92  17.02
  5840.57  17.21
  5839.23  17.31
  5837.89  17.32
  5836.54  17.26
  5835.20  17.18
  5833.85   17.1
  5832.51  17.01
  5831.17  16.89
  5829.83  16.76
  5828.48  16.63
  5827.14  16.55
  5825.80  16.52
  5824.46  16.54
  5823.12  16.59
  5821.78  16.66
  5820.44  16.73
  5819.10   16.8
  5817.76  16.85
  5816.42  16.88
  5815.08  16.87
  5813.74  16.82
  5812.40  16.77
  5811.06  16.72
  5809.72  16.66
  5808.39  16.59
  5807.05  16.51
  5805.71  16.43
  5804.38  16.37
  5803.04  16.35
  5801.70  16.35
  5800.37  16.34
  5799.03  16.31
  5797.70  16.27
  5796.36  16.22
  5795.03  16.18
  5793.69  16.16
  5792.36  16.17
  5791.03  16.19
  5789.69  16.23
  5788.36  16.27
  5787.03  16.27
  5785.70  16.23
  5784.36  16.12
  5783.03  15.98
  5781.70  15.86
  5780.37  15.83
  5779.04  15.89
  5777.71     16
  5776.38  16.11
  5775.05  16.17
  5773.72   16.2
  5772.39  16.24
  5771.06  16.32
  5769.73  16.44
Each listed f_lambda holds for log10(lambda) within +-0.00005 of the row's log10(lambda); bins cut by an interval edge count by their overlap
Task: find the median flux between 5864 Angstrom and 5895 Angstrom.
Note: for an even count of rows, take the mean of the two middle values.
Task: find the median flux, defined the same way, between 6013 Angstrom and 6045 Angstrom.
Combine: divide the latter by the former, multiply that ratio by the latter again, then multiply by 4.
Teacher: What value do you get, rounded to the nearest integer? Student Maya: 70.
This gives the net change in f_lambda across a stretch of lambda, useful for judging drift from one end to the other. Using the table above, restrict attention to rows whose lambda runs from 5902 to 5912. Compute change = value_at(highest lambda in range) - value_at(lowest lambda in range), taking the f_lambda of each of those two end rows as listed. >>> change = 1.4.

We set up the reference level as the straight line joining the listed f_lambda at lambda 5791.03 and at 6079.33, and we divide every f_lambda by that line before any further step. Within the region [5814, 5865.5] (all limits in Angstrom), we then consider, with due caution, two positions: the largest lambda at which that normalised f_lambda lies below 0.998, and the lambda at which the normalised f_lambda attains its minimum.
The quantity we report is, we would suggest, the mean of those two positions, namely 5857.4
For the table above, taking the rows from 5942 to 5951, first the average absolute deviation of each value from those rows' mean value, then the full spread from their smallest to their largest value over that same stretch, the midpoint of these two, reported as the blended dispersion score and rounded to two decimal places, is 0.10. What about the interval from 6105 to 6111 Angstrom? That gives 0.29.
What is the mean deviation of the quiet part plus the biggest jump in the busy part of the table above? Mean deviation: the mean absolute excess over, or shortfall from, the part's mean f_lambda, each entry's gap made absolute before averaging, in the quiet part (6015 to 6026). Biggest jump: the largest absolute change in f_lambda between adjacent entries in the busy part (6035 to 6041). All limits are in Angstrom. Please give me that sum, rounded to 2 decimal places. 0.24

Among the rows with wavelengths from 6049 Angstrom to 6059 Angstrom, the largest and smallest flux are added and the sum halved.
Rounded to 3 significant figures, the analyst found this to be 16.6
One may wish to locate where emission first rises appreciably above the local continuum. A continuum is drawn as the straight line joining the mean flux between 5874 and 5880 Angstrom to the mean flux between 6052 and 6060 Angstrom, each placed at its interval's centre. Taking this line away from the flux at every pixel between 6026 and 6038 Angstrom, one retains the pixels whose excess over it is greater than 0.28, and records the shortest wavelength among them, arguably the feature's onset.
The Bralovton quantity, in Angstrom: 6036.09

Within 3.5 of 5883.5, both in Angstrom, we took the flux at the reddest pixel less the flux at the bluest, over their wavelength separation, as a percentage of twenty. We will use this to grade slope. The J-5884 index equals -1.4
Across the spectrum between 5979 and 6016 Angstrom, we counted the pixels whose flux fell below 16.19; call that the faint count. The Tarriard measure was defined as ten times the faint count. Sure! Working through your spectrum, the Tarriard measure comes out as 270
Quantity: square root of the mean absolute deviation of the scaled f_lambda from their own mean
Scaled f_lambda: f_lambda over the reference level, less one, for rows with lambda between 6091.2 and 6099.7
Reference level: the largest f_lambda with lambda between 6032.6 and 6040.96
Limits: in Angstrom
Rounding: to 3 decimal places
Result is 0.054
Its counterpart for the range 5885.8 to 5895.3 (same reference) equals 0.181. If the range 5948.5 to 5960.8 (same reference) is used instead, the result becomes 0.033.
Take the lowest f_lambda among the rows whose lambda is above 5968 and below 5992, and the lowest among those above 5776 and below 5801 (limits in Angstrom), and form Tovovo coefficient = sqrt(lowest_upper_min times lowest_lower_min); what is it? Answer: 15.86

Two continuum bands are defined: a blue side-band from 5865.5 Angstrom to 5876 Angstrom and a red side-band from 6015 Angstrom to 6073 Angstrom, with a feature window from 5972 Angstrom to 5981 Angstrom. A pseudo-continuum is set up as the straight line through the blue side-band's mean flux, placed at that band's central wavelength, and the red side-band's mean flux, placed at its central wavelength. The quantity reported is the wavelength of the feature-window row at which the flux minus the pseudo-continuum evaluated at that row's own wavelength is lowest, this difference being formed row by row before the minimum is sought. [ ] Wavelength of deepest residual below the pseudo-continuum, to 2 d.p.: 5980.75 Angstrom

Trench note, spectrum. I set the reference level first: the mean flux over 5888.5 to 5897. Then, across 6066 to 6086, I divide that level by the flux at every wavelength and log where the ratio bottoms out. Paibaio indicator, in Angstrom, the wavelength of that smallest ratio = 6066.74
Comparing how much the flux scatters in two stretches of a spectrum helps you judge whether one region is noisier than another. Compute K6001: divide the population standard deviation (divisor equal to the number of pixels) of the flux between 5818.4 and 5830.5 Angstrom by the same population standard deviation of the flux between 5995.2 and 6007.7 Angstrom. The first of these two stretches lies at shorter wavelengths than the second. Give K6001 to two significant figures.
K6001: 2.6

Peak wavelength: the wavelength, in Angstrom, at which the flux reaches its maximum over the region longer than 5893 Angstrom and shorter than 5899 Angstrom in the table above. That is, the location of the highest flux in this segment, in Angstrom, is 5898.69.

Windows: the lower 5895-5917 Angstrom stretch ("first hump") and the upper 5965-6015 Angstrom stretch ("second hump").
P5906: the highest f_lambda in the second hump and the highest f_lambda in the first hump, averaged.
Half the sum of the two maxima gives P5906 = 16.4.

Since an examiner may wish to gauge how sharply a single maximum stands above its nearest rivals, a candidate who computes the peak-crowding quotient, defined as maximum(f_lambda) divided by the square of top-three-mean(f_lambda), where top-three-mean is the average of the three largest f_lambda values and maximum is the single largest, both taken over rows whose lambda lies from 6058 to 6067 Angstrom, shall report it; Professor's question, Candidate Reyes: 0.0593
